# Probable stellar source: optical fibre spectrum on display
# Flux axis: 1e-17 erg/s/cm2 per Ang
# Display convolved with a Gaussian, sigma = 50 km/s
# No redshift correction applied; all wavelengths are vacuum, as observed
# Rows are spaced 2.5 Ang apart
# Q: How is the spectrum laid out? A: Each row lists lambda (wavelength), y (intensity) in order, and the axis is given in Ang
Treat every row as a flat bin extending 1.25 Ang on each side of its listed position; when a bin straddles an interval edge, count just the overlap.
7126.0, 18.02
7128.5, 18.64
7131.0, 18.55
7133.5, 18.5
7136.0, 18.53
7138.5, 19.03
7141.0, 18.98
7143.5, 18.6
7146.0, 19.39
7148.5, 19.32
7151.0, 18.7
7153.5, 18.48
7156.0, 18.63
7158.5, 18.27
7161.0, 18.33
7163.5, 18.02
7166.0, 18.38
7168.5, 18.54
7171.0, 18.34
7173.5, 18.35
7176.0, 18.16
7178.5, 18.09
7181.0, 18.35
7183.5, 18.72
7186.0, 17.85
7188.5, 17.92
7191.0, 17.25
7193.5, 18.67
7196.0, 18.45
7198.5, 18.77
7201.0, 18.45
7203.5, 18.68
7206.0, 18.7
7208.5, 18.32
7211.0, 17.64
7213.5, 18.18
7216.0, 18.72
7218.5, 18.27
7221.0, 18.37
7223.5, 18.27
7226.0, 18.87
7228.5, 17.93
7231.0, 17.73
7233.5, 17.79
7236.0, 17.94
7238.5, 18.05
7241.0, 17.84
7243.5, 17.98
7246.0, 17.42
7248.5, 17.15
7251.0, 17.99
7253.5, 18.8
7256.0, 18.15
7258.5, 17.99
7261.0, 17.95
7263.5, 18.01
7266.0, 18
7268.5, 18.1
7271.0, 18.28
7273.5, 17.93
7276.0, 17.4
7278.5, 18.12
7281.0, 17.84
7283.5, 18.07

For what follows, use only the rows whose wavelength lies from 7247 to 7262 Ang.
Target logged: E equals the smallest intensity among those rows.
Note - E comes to 17.15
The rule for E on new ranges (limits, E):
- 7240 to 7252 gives 17.15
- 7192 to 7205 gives 18.45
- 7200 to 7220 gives 17.64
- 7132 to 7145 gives 18.5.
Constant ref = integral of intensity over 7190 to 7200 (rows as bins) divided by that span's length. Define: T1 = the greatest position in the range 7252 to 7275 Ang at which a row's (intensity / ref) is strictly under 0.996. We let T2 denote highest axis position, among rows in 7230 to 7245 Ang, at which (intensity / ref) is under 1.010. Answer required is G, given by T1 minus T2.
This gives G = 30.0 Ang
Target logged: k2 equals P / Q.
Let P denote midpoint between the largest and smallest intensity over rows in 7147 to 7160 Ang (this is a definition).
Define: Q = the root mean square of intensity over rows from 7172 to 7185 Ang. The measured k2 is 1.03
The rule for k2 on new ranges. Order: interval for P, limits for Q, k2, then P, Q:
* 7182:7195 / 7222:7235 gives 0.99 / 18.0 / 18.1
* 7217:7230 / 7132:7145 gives 0.98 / 18.4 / 18.7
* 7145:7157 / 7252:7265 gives 1.04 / 18.9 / 18.2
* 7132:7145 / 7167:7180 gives 1.03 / 18.8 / 18.3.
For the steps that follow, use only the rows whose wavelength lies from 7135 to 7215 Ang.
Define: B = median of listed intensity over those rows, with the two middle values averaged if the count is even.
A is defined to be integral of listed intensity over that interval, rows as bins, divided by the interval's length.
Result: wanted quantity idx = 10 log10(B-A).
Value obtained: -20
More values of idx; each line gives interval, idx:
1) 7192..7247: -14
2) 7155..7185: -25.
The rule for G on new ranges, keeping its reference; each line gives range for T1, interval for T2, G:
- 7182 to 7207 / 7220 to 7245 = -52.5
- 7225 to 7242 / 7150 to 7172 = 70.0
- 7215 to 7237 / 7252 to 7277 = -40.0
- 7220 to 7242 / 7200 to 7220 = 22.5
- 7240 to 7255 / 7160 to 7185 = 70.0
